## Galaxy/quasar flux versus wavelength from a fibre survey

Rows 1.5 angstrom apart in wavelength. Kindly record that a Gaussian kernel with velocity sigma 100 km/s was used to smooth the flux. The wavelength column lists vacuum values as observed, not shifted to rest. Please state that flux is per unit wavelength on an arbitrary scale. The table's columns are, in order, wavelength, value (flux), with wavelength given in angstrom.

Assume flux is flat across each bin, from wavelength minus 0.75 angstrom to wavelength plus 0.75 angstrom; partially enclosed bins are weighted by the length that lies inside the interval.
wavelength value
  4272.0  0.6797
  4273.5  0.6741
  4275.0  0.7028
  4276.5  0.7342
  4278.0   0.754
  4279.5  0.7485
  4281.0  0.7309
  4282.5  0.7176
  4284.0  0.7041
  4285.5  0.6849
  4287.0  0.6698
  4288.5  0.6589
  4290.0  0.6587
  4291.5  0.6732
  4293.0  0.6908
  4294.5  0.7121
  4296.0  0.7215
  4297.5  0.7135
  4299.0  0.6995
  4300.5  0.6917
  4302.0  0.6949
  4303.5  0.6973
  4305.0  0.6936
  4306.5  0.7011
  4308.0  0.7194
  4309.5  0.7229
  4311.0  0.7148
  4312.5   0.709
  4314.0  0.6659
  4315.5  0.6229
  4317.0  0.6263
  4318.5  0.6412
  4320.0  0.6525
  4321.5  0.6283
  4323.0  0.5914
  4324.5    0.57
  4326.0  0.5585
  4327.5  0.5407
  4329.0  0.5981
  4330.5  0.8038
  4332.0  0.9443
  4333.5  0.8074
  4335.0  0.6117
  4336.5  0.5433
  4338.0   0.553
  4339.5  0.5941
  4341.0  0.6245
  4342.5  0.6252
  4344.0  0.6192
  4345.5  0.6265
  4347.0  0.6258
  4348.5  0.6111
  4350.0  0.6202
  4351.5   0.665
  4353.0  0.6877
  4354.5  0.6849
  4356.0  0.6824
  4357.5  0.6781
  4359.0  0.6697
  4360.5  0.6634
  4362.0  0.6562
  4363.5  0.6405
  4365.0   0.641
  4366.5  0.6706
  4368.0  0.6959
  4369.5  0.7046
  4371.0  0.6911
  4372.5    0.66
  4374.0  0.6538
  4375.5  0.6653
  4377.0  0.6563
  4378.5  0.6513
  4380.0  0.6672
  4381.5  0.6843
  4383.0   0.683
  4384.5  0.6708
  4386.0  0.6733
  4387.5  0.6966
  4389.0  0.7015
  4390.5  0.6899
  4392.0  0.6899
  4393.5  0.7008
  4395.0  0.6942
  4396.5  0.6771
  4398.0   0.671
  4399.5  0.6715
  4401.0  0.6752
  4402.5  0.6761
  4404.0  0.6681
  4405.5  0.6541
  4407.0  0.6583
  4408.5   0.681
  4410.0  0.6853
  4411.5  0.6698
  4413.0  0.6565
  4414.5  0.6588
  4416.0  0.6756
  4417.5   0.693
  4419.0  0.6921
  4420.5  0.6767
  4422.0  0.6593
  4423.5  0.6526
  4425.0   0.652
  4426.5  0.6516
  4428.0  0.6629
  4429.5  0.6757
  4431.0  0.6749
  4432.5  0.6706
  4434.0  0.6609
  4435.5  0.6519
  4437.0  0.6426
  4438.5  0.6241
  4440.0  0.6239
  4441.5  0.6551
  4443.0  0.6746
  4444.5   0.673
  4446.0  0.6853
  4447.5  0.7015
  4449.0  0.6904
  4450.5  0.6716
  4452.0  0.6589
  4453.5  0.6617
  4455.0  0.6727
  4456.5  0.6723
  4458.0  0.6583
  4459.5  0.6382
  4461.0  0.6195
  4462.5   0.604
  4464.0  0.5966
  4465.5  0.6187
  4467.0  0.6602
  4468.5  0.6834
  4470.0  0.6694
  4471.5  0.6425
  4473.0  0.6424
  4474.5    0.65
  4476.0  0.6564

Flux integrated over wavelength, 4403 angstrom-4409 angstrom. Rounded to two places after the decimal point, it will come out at 3.99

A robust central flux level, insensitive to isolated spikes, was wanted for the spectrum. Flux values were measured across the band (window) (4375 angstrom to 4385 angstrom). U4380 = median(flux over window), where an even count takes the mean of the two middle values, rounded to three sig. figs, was 0.667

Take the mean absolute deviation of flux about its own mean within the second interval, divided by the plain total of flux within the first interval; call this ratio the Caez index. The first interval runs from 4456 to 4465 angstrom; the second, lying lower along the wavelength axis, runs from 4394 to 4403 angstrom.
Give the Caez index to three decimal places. 0.001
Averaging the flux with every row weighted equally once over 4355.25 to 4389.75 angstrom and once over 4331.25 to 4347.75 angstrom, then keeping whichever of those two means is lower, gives 0.652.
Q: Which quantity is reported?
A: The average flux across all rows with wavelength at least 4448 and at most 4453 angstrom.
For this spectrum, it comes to 0.674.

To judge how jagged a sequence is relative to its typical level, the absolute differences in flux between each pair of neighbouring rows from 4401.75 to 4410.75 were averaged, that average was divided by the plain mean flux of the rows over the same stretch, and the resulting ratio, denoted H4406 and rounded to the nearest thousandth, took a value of 0.016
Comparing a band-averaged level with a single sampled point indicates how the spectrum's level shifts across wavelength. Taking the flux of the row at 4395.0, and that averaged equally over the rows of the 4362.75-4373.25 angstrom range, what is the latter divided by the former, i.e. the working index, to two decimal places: 0.97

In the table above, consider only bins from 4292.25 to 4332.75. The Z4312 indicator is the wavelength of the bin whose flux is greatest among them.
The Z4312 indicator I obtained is 4332.0 angstrom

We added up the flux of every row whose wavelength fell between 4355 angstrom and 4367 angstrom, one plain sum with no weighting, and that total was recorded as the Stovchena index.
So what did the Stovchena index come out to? 5.30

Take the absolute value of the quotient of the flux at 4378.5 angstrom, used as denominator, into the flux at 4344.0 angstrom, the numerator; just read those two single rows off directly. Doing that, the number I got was 0.95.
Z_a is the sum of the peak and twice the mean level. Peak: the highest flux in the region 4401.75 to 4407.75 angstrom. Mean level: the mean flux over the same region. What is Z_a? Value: 2.00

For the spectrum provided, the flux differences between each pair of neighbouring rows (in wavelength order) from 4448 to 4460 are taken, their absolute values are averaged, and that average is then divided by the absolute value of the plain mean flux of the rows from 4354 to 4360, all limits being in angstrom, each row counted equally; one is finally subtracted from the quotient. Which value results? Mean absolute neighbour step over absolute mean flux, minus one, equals -0.983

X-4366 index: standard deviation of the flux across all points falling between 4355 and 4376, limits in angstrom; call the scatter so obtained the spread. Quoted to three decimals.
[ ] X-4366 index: 0.019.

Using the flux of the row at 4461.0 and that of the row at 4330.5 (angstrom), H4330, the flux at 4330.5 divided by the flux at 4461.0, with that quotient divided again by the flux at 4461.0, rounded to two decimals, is 2.09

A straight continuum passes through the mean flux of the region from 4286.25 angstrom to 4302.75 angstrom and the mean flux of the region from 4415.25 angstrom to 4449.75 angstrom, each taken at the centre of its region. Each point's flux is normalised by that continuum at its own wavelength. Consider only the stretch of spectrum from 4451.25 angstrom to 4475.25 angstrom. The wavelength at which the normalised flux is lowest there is 4464.0 angstrom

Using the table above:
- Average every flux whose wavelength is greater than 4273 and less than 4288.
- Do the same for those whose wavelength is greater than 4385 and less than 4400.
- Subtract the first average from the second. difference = -0.03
